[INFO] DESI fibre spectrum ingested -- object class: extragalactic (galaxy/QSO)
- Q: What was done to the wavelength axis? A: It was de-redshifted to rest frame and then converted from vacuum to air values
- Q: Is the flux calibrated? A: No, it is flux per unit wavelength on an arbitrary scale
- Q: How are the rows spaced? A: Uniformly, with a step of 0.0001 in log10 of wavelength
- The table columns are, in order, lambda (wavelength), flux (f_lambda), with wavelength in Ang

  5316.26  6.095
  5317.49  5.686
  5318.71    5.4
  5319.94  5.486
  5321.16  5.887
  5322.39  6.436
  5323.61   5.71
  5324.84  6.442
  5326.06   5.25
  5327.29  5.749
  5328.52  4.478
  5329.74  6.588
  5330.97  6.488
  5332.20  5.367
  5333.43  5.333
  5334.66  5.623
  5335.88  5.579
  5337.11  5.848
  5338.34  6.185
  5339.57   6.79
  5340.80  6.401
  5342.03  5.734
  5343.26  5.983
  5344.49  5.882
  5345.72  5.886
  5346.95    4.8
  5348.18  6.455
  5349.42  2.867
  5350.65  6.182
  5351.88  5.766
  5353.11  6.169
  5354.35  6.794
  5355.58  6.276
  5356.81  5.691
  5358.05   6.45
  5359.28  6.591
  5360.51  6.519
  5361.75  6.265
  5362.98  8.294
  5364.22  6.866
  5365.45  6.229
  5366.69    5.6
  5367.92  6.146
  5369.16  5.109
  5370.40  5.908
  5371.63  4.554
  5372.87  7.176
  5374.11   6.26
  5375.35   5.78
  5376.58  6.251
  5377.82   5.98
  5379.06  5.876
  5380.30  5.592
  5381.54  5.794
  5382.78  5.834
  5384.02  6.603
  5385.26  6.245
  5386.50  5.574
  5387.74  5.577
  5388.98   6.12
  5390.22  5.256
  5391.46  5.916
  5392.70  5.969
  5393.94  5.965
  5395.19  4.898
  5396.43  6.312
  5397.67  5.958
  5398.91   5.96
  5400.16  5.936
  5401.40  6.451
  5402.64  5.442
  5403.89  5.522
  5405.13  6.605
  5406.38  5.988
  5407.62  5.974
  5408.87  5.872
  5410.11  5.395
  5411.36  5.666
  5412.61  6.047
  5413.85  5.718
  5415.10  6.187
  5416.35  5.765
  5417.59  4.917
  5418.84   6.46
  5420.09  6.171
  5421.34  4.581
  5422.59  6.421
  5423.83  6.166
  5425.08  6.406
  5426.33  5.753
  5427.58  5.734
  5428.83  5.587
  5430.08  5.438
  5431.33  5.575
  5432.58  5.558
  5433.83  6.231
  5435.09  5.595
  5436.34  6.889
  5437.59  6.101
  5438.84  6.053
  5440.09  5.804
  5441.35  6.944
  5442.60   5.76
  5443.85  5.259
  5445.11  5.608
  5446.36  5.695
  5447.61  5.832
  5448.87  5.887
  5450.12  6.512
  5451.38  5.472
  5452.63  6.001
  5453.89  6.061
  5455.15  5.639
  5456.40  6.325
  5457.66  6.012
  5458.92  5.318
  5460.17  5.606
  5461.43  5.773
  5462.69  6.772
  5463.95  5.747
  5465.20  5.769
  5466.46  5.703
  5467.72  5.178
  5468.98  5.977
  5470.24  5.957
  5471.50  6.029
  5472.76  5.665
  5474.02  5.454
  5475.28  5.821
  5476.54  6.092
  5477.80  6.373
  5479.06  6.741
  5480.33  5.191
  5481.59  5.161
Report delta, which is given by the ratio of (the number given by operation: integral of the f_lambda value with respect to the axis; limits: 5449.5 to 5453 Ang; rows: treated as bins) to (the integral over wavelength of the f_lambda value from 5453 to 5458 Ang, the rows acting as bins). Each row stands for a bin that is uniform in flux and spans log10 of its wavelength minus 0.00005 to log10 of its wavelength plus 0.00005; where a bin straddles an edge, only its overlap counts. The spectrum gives 0.7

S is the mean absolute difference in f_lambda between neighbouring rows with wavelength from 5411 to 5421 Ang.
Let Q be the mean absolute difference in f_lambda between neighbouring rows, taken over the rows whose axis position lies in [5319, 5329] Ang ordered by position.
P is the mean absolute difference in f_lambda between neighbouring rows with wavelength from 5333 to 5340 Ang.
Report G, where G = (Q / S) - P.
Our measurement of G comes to 0.95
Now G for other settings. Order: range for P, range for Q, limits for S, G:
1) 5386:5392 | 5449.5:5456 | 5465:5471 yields 0.94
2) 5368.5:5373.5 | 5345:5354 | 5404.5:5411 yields 4.17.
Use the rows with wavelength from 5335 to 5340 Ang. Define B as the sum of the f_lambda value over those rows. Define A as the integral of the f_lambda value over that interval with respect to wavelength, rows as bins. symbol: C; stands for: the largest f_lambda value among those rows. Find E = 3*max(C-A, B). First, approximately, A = 30.3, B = 24.4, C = 6.79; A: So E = 73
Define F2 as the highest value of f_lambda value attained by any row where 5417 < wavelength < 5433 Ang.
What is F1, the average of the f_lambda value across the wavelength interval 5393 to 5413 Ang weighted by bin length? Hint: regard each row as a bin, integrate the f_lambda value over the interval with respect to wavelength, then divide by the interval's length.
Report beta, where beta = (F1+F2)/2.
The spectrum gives 6.2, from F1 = 5.87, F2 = 6.46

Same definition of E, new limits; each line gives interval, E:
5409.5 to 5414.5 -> 68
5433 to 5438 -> 74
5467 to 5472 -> 69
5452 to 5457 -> 72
